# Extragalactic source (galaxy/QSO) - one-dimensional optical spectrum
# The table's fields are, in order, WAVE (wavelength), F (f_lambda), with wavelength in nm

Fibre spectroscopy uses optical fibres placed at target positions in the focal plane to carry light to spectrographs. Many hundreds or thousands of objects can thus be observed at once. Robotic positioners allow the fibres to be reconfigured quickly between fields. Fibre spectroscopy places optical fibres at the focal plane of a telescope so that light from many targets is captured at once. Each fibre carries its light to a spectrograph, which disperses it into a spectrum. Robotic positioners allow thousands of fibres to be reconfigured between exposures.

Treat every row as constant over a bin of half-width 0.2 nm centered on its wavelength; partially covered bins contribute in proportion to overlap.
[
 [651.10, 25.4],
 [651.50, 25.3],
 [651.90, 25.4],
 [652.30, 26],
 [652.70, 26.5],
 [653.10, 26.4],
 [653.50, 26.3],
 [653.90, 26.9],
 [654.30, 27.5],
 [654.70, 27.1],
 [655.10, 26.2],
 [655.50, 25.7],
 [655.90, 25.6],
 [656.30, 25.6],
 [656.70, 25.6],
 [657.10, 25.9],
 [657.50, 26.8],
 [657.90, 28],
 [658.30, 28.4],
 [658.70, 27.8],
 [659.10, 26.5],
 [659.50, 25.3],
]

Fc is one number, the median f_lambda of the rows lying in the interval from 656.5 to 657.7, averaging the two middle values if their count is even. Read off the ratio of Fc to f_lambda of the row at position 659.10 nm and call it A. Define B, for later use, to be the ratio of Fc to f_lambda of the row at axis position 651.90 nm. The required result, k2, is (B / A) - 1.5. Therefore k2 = -0.46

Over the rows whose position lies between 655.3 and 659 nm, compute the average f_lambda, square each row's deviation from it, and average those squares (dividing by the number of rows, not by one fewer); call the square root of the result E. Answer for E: 1.10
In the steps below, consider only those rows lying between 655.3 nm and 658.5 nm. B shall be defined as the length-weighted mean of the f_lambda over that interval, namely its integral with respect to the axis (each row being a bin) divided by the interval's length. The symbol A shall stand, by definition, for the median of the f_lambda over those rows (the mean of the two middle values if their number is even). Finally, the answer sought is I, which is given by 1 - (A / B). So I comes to 0.025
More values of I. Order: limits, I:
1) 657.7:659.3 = -0.008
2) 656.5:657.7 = 0.008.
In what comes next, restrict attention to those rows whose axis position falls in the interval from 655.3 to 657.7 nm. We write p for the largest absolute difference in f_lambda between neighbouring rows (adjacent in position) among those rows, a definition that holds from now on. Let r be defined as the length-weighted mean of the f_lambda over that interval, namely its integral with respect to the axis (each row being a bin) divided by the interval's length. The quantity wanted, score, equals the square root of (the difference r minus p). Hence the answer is 5.00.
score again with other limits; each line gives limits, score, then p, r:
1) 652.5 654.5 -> 5.11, 0.6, 26.7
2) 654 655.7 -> 5.07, 0.9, 26.6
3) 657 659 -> 5.12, 1.2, 27.4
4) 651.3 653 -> 5.02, 0.6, 25.8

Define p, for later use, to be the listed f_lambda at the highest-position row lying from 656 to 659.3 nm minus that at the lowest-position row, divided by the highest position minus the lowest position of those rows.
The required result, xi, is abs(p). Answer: 0.32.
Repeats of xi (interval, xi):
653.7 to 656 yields 0.65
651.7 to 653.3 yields 0.83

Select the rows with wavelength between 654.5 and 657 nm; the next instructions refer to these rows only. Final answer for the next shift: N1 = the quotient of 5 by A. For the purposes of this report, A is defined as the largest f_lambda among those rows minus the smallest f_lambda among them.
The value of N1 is 3.33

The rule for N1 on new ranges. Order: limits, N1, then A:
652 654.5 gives 3.33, 1.5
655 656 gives 8.33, 0.6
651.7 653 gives 4.55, 1.1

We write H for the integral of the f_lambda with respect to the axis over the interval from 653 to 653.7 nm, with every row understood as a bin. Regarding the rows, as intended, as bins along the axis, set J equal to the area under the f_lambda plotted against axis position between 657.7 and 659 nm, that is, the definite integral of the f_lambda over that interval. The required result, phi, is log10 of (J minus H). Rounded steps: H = 18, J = 36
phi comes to 1.3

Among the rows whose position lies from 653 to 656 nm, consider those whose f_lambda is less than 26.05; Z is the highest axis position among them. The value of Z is 655.90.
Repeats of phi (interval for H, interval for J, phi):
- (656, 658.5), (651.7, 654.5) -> 0.9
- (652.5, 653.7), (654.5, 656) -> 0.9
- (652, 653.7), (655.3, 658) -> 1.4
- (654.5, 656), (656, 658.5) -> 1.4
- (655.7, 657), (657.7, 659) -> 0.5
